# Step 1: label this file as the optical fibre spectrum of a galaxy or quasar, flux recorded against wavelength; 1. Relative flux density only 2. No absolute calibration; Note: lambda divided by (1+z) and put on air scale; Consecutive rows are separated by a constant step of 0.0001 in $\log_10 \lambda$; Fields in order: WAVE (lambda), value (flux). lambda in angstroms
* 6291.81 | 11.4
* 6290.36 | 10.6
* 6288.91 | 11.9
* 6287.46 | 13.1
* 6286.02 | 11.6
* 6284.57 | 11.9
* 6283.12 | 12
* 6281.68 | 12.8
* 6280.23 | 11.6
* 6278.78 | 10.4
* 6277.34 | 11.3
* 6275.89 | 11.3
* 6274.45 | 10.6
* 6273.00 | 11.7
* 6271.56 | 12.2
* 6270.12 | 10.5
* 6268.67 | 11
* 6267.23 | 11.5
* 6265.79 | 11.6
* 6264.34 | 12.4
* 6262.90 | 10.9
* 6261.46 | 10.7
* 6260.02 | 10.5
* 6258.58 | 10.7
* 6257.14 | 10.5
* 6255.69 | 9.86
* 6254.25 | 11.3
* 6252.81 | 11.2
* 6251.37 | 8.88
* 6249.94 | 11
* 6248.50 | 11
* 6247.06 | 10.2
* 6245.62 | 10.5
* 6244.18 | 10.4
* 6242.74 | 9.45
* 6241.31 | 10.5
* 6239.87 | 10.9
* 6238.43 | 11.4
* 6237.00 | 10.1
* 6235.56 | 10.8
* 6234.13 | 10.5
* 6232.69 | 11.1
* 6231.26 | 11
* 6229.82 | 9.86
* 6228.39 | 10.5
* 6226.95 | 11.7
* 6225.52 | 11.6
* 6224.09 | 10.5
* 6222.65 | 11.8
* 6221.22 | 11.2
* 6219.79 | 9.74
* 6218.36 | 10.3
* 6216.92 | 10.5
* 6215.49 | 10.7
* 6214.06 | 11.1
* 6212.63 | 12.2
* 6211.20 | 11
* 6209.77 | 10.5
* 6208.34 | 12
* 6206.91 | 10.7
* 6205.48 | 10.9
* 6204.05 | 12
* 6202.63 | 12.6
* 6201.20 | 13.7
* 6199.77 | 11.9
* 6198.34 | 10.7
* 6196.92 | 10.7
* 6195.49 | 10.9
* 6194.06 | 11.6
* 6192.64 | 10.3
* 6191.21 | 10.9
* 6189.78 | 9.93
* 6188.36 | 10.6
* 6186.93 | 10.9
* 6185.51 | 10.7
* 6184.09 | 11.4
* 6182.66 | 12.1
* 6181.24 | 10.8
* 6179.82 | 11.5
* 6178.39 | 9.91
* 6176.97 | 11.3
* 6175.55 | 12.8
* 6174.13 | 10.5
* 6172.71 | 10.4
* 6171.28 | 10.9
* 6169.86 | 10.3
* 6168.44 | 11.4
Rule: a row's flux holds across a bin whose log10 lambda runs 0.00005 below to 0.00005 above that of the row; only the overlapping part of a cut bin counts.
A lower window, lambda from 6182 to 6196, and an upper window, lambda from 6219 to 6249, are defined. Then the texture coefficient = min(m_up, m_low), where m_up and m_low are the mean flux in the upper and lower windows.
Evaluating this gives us 10.7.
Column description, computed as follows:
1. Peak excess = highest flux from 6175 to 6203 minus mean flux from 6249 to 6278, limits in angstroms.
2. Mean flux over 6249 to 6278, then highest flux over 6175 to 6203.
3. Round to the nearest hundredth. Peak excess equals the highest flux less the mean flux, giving 2.72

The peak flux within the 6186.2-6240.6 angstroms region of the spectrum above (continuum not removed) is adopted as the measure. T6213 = 13.7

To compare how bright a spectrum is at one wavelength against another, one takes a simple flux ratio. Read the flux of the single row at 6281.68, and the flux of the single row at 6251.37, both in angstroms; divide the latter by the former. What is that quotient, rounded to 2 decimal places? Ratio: 0.69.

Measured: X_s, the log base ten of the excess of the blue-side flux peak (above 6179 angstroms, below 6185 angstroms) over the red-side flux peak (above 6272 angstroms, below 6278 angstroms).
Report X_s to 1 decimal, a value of -0.4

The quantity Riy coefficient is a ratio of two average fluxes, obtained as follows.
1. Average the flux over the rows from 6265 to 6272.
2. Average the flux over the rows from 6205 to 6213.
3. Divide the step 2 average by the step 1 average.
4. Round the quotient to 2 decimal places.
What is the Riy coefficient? 0.99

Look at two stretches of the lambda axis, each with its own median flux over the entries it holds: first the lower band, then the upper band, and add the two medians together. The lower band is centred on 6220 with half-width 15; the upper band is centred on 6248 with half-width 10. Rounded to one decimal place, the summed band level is 21.4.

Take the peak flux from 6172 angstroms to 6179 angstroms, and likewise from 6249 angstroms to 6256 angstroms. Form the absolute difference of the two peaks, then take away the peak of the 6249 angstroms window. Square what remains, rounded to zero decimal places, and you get 96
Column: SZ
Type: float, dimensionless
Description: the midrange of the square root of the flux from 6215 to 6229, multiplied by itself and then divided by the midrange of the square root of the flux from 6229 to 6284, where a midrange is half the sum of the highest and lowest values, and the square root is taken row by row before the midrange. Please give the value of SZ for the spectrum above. 3.28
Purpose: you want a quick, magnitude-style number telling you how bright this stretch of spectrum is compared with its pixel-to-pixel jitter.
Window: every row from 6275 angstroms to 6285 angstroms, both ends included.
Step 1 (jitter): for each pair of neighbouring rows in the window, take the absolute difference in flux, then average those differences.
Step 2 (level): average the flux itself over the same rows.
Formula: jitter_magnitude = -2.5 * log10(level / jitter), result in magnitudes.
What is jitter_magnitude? -3.05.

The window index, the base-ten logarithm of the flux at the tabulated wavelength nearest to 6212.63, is 1.09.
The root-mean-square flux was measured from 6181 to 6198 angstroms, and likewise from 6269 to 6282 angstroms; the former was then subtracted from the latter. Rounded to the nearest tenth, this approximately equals 0.5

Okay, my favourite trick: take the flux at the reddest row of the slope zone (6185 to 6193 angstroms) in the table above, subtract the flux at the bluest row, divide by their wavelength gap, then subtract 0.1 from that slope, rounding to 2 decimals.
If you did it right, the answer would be -0.16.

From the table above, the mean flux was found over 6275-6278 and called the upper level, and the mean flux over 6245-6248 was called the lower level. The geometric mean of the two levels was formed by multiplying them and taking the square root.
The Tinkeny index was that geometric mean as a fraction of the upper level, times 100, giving 96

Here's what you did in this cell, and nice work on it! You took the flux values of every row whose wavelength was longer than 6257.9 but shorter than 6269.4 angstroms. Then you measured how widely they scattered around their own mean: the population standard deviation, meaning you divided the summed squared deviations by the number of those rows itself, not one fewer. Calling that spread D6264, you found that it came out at 0.59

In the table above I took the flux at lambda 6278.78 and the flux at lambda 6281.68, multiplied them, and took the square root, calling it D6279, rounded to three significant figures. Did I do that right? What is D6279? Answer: 11.5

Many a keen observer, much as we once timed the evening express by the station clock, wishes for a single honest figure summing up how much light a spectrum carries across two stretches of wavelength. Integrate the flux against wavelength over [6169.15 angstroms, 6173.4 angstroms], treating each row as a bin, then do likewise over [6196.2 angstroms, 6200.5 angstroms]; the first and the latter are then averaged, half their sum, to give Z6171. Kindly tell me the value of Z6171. 46.2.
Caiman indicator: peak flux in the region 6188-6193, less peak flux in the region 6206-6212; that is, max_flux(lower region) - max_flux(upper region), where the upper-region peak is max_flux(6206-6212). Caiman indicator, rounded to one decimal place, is -1.1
